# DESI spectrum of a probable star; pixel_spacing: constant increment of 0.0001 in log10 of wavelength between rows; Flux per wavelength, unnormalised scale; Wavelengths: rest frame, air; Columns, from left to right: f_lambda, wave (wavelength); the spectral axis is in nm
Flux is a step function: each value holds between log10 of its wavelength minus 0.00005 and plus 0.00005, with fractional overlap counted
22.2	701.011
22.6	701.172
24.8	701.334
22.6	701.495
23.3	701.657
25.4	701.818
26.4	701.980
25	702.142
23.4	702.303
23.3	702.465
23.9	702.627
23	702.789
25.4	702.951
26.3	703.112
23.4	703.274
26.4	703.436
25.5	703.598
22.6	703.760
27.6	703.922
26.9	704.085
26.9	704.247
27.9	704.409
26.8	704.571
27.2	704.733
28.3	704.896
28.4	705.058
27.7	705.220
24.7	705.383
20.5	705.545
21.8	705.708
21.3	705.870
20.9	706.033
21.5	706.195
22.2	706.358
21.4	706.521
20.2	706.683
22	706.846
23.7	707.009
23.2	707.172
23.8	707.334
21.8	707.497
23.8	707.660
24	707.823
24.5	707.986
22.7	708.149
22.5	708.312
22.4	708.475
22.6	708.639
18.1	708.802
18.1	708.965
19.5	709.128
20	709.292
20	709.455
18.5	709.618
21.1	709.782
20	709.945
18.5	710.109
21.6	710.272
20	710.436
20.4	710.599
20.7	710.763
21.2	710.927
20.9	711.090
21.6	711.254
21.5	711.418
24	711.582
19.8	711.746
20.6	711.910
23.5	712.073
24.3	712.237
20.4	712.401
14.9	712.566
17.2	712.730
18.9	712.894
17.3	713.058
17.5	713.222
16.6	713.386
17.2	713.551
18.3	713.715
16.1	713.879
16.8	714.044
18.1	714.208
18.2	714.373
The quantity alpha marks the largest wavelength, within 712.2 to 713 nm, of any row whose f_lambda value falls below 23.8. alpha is 712.894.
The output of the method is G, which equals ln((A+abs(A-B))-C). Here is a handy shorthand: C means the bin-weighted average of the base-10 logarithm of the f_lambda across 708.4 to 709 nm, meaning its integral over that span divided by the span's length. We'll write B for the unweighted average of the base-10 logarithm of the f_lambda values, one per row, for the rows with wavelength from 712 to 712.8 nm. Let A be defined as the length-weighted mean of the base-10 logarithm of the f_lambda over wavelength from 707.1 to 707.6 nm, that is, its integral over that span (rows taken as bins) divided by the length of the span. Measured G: -2.1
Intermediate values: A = 1.36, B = 1.30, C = 1.31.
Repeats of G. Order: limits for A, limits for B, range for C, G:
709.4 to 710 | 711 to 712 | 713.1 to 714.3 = -2.4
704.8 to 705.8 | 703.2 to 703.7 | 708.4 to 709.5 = -2.3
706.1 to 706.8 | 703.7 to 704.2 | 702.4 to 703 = -3.4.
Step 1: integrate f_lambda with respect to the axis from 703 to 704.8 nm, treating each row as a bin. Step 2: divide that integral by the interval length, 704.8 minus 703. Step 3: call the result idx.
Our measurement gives 26.1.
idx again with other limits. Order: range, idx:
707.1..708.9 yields 22.6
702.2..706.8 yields 24.5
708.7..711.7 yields 20.3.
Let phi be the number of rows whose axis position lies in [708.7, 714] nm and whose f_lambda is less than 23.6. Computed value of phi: 30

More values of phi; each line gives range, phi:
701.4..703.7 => 6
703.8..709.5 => 20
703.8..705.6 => 1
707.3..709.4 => 9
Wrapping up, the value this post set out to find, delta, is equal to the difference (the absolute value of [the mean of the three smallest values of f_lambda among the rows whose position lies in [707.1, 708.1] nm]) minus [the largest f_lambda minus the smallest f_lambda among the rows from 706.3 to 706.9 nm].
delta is 20.9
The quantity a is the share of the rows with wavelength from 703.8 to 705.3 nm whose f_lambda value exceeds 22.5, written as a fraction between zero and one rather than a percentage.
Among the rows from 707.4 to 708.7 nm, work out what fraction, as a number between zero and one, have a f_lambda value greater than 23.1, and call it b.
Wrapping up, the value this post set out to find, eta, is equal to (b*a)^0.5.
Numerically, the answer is 0.61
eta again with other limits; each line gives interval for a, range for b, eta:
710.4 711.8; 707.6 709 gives 0.19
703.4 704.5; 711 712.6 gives 0.55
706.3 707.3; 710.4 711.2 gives 0.00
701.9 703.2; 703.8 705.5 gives 1.00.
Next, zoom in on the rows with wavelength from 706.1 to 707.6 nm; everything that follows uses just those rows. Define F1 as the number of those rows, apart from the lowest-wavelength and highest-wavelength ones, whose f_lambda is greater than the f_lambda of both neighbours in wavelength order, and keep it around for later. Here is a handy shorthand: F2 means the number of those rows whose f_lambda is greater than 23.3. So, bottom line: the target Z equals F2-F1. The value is -1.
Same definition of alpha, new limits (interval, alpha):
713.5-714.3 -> 714.208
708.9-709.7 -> 709.618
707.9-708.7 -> 708.639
